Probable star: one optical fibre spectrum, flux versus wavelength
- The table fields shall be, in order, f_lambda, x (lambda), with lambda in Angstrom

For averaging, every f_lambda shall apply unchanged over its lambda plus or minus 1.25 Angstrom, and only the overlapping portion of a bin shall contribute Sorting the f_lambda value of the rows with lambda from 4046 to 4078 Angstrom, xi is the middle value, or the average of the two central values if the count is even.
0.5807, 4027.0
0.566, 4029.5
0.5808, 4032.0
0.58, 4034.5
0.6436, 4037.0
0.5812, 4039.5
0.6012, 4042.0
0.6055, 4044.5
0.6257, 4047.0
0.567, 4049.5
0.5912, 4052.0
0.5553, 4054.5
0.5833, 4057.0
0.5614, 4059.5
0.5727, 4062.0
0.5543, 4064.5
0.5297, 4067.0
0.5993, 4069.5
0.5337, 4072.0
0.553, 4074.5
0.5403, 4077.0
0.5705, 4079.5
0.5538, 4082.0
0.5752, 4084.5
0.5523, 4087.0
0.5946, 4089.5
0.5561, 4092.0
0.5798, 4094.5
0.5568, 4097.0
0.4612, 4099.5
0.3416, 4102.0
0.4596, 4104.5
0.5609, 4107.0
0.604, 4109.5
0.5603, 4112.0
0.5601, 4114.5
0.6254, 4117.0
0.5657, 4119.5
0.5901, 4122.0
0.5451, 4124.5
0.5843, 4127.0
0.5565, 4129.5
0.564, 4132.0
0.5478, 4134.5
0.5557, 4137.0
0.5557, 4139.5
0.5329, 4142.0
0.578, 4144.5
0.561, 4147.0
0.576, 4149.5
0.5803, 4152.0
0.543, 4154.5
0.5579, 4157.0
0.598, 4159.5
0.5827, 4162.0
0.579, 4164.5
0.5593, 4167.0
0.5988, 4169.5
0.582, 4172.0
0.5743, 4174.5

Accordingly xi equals 0.561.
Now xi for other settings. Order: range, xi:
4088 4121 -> 0.560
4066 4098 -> 0.556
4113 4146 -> 0.560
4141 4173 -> 0.578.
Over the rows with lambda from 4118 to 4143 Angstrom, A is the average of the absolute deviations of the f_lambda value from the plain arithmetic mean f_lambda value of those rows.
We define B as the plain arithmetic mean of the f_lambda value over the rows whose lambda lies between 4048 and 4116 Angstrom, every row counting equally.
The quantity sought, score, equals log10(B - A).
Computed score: -0.271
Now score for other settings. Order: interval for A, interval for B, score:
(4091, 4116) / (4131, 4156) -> -0.303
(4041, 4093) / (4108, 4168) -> -0.261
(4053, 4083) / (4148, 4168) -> -0.254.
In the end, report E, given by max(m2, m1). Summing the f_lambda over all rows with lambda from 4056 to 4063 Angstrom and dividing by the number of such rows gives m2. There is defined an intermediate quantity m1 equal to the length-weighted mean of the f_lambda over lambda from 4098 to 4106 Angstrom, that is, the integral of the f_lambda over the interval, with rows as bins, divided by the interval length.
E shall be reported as 0.572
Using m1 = 0.429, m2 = 0.572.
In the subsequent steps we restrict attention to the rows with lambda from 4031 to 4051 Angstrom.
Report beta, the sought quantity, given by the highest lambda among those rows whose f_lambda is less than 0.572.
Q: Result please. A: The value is 4049.5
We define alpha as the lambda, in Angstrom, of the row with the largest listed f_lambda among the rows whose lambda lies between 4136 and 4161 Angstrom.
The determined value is 4159.5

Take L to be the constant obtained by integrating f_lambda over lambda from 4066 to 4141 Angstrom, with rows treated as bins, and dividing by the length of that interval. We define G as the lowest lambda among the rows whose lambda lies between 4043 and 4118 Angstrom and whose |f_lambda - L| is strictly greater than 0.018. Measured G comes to 4044.5 Angstrom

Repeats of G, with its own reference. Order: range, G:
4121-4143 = 4122.0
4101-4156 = 4102.0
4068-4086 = 4069.5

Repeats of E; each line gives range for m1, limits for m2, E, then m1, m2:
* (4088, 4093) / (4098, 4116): 0.575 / 0.575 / 0.507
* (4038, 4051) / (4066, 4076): 0.597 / 0.597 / 0.554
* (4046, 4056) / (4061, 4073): 0.584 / 0.584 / 0.558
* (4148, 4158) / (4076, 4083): 0.564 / 0.564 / 0.555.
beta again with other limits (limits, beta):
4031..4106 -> 4104.5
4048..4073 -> 4072.0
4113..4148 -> 4147.0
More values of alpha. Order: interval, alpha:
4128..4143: 4132.0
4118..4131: 4122.0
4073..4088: 4084.5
